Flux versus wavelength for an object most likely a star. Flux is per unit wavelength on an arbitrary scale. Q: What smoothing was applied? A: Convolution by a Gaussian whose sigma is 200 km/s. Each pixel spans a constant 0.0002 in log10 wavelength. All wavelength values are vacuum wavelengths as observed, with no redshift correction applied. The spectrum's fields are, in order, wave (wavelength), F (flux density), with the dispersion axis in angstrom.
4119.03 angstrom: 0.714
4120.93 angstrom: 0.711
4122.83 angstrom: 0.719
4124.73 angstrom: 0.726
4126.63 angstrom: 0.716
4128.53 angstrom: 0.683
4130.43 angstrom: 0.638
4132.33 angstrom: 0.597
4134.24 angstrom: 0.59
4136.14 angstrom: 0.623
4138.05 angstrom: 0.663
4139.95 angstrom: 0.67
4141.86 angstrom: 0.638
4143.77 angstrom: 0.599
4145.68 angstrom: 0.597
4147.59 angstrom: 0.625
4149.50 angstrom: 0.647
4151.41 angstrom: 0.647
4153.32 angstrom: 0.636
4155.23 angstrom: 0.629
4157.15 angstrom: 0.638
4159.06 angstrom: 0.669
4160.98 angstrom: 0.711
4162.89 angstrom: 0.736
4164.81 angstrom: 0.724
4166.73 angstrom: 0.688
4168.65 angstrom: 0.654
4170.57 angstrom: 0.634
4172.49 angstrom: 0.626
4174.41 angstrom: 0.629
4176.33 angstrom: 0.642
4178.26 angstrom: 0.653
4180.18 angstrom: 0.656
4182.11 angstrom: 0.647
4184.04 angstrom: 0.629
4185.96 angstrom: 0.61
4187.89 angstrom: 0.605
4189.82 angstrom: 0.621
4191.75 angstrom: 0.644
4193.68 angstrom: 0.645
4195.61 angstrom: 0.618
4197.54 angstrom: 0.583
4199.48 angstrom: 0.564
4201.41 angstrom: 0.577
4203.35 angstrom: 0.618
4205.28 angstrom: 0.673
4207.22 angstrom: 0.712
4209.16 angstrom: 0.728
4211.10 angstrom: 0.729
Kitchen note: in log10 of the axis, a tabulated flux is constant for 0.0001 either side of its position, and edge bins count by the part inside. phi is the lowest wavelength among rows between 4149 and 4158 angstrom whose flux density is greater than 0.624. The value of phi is 4149.50 angstrom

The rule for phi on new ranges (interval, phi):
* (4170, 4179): 4170.57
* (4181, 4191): 4182.11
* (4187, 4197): 4191.75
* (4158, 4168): 4159.06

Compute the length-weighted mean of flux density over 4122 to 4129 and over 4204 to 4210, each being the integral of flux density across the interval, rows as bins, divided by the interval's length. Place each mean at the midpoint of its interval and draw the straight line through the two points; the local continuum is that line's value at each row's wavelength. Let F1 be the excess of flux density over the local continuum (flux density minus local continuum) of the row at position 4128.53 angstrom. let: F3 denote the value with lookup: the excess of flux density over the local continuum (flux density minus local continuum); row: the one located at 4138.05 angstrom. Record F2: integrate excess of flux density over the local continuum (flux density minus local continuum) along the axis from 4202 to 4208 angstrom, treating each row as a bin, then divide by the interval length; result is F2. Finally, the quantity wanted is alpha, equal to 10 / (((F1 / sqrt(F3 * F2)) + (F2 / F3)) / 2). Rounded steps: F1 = -0.029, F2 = -0.039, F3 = -0.048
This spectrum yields 140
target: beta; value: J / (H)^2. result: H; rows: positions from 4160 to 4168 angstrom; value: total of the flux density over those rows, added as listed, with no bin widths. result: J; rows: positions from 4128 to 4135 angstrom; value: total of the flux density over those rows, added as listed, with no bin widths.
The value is 0.307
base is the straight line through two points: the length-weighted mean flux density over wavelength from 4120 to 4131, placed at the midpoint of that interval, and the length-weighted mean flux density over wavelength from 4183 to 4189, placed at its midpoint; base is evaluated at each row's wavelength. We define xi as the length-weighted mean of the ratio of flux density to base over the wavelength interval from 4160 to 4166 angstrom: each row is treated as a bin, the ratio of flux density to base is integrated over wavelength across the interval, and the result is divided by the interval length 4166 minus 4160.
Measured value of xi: 1.11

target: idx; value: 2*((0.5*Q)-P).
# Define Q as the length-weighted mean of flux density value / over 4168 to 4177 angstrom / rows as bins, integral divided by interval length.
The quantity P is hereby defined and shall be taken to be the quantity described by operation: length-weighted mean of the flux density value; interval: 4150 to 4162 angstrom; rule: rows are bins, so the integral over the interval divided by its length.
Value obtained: -0.67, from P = 0.66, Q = 0.637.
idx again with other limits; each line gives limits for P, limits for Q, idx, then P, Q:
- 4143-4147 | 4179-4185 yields -0.56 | 0.60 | 0.644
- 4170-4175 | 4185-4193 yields -0.64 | 0.63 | 0.621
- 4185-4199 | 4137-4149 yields -0.60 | 0.62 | 0.632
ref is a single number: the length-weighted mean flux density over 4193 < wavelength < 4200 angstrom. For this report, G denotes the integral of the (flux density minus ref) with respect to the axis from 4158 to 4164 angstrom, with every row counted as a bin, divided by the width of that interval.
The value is 0.102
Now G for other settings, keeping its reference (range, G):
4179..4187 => 0.033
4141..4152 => 0.022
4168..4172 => 0.038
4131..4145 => 0.022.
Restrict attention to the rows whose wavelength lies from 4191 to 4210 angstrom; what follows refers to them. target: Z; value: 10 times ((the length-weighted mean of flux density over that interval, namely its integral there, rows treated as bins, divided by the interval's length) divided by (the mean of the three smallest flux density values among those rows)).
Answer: 11.1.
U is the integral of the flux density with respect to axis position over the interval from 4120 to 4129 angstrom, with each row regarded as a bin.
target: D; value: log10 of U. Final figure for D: 0.81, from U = 6.41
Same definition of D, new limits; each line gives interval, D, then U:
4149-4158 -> 0.76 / 5.75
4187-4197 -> 0.80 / 6.25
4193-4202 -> 0.73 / 5.37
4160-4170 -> 0.84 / 7.00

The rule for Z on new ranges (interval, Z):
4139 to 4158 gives 10.4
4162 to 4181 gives 10.5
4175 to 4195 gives 10.4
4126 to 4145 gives 10.7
